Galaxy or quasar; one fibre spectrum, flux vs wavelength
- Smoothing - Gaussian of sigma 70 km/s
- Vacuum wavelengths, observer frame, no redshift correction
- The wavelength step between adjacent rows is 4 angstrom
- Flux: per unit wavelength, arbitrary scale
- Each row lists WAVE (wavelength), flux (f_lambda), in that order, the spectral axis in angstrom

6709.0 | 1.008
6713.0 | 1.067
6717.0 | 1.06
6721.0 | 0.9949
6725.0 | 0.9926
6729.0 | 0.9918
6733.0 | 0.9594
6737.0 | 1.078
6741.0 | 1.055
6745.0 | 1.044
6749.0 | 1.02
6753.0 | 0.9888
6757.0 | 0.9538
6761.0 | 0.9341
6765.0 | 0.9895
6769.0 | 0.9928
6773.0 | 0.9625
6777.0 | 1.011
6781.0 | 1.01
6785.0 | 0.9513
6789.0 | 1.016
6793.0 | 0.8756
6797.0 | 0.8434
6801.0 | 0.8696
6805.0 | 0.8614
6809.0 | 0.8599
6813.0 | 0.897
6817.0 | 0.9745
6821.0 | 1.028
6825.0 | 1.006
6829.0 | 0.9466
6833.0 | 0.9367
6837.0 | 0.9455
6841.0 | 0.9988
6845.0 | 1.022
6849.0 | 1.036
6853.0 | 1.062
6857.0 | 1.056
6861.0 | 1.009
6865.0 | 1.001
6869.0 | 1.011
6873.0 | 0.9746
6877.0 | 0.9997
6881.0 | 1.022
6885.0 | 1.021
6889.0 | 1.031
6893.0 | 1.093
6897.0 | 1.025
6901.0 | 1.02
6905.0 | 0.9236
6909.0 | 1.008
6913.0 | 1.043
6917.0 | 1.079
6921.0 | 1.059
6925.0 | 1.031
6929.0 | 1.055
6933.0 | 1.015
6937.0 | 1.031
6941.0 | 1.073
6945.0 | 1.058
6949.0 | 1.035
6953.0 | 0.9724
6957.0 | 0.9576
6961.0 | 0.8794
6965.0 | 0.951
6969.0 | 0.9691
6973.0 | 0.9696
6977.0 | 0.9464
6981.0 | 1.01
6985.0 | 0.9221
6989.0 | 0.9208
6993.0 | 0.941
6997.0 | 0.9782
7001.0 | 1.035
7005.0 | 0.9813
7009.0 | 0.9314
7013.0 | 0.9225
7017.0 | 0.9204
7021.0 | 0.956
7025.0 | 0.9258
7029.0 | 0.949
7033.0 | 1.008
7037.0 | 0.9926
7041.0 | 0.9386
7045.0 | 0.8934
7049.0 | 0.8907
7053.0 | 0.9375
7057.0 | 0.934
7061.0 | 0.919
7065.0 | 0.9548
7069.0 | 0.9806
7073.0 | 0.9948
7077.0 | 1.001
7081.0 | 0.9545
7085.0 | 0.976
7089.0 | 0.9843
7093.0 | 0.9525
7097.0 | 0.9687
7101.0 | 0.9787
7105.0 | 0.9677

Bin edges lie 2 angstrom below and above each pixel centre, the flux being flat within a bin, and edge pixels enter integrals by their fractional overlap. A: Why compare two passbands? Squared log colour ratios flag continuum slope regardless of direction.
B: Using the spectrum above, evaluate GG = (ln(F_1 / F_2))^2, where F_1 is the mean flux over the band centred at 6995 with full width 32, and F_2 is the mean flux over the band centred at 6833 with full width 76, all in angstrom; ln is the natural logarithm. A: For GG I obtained 0.000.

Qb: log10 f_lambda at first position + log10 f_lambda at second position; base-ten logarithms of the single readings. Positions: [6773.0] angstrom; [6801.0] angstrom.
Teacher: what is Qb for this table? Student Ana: -0.077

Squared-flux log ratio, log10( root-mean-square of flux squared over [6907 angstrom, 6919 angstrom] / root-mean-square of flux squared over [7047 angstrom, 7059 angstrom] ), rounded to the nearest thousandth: 0.109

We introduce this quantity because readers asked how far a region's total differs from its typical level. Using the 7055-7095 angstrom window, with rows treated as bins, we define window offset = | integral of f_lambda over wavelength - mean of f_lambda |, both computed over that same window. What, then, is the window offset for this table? 37.6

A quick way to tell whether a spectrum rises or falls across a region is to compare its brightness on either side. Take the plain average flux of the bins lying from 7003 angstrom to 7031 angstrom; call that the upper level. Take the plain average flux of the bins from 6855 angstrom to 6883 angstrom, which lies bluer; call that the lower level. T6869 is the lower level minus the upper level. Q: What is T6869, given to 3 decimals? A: 0.070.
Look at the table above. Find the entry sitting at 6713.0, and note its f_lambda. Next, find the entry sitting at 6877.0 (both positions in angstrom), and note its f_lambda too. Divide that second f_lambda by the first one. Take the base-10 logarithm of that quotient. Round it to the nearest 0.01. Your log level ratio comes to -0.03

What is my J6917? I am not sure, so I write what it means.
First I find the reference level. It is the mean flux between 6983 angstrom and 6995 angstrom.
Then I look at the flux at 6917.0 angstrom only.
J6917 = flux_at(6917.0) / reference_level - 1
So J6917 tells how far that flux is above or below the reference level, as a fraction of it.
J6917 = 0.163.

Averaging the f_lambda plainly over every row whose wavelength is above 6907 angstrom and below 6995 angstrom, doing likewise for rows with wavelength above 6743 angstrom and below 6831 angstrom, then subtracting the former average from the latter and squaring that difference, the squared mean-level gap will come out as 0.0016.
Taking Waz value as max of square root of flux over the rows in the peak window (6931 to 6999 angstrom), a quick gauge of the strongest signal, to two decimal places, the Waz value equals 1.04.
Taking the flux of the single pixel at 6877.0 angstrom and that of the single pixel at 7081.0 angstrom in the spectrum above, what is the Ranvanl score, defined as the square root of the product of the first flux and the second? 0.98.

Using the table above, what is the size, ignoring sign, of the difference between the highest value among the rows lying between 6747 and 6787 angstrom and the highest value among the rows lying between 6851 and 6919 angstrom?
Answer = 0.073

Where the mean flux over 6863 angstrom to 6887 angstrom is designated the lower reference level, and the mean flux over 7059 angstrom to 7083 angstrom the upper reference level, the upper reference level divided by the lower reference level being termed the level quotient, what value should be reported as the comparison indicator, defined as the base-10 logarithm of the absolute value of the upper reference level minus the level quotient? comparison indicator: -2.33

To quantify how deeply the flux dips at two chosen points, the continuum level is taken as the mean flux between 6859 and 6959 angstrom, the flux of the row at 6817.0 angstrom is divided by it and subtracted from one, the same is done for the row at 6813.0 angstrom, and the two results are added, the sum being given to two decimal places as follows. 0.17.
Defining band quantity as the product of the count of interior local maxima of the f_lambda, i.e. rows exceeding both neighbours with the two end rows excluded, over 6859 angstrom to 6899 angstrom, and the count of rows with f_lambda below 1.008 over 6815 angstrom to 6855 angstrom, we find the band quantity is 18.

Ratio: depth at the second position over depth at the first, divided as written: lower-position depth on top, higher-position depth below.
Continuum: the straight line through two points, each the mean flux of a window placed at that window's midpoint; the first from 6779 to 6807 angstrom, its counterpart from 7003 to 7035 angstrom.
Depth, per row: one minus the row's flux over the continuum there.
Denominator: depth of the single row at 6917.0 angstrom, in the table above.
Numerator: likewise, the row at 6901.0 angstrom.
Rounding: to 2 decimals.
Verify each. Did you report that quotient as 0.61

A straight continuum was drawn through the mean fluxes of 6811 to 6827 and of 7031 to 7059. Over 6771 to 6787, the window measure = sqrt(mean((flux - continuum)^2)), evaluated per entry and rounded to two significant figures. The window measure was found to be 0.027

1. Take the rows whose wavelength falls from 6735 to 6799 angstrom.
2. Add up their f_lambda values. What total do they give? 16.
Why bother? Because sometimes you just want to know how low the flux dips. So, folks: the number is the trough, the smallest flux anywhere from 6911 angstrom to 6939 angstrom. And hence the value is 1.015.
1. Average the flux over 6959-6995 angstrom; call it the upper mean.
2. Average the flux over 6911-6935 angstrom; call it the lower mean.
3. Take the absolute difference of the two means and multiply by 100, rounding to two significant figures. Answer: 10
